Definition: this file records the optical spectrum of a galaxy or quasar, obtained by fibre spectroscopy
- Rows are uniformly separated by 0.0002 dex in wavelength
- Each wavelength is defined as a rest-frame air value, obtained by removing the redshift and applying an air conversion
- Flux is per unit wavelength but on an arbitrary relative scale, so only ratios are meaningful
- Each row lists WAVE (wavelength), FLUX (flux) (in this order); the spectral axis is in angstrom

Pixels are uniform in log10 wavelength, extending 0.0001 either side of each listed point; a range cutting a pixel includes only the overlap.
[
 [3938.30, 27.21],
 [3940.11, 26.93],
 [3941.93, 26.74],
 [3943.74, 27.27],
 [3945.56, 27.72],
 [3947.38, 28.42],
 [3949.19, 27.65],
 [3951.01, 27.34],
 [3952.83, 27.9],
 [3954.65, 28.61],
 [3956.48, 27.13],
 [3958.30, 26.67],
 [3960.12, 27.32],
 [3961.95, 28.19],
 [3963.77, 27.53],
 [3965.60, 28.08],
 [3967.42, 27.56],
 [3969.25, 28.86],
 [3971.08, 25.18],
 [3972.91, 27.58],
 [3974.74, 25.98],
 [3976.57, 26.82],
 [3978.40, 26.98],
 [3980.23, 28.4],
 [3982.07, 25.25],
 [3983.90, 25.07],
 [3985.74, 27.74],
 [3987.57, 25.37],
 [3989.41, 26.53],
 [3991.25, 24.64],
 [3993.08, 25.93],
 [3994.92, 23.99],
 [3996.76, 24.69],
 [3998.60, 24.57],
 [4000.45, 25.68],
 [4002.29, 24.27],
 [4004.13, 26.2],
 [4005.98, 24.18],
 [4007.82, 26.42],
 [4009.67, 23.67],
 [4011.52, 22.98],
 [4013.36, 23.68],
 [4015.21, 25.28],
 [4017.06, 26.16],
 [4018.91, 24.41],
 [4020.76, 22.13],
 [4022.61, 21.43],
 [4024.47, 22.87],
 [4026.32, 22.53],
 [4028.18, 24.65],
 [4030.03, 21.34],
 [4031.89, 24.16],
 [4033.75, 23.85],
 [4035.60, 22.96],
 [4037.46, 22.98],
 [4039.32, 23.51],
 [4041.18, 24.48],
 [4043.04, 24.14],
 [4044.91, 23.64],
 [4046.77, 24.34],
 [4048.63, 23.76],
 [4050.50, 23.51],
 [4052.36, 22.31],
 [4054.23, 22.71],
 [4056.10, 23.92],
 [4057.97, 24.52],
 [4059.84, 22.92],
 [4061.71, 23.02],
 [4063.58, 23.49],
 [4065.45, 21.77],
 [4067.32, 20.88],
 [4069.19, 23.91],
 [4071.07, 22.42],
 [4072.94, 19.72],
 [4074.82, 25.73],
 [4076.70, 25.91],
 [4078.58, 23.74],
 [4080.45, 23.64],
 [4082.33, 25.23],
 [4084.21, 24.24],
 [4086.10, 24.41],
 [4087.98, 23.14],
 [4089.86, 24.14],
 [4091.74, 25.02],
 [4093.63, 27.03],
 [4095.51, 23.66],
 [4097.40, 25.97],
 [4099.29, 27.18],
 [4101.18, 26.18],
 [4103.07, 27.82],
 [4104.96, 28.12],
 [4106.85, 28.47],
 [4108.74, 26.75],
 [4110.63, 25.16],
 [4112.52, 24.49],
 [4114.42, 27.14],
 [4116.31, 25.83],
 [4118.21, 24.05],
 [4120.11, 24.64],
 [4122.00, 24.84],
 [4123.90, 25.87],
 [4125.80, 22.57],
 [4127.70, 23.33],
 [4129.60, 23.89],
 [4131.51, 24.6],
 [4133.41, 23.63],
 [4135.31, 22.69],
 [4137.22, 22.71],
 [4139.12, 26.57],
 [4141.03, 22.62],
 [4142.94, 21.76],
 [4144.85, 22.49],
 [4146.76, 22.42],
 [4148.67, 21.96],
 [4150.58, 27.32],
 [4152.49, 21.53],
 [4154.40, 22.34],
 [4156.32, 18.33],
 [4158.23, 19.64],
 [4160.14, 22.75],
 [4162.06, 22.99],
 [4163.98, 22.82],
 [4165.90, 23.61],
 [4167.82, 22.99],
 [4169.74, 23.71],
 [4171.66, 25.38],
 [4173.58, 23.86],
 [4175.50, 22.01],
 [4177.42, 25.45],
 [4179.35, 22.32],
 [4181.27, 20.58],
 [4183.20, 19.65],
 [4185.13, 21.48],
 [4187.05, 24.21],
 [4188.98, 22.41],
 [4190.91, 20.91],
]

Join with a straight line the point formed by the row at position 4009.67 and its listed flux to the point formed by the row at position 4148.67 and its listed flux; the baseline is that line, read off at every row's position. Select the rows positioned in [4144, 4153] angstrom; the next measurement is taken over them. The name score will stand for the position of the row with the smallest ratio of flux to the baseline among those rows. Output 4152.49 angstrom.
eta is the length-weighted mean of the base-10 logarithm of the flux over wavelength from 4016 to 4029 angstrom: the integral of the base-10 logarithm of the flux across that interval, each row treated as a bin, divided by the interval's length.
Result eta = 1.37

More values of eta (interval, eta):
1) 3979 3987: 1.42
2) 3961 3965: 1.44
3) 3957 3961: 1.43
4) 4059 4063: 1.36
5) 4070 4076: 1.35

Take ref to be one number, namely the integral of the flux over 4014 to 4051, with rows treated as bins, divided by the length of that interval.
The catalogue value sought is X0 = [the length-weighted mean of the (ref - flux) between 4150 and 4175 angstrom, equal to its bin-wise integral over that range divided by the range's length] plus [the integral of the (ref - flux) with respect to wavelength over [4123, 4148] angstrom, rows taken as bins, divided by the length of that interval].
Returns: 1.0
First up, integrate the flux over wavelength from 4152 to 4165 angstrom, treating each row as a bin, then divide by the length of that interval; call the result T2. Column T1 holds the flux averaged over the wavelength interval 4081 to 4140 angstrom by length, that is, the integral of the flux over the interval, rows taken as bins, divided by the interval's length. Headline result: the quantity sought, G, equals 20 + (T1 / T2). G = 21.2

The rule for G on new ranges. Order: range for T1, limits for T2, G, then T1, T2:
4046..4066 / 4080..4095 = 20.9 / 23.3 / 24.6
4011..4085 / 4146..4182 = 21.0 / 23.5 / 22.8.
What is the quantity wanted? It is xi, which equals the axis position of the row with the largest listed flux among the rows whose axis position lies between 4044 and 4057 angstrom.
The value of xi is 4046.77 angstrom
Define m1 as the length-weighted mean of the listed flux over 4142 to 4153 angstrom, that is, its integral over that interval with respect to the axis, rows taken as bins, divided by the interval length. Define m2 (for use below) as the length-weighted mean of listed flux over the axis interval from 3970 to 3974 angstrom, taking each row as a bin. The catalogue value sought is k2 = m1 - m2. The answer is -3.5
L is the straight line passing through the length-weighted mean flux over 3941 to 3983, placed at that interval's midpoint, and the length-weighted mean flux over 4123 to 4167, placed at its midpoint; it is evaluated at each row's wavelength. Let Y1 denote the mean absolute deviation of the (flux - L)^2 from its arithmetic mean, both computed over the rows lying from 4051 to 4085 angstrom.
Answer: 4.5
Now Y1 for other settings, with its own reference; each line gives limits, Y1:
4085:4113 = 5.7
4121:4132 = 1.4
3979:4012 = 2.1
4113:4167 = 4.2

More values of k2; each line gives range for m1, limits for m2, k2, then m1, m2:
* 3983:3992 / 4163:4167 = 2.7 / 25.9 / 23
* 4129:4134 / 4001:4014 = -0.5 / 24.1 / 25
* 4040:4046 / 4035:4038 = 1.1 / 24.1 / 23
